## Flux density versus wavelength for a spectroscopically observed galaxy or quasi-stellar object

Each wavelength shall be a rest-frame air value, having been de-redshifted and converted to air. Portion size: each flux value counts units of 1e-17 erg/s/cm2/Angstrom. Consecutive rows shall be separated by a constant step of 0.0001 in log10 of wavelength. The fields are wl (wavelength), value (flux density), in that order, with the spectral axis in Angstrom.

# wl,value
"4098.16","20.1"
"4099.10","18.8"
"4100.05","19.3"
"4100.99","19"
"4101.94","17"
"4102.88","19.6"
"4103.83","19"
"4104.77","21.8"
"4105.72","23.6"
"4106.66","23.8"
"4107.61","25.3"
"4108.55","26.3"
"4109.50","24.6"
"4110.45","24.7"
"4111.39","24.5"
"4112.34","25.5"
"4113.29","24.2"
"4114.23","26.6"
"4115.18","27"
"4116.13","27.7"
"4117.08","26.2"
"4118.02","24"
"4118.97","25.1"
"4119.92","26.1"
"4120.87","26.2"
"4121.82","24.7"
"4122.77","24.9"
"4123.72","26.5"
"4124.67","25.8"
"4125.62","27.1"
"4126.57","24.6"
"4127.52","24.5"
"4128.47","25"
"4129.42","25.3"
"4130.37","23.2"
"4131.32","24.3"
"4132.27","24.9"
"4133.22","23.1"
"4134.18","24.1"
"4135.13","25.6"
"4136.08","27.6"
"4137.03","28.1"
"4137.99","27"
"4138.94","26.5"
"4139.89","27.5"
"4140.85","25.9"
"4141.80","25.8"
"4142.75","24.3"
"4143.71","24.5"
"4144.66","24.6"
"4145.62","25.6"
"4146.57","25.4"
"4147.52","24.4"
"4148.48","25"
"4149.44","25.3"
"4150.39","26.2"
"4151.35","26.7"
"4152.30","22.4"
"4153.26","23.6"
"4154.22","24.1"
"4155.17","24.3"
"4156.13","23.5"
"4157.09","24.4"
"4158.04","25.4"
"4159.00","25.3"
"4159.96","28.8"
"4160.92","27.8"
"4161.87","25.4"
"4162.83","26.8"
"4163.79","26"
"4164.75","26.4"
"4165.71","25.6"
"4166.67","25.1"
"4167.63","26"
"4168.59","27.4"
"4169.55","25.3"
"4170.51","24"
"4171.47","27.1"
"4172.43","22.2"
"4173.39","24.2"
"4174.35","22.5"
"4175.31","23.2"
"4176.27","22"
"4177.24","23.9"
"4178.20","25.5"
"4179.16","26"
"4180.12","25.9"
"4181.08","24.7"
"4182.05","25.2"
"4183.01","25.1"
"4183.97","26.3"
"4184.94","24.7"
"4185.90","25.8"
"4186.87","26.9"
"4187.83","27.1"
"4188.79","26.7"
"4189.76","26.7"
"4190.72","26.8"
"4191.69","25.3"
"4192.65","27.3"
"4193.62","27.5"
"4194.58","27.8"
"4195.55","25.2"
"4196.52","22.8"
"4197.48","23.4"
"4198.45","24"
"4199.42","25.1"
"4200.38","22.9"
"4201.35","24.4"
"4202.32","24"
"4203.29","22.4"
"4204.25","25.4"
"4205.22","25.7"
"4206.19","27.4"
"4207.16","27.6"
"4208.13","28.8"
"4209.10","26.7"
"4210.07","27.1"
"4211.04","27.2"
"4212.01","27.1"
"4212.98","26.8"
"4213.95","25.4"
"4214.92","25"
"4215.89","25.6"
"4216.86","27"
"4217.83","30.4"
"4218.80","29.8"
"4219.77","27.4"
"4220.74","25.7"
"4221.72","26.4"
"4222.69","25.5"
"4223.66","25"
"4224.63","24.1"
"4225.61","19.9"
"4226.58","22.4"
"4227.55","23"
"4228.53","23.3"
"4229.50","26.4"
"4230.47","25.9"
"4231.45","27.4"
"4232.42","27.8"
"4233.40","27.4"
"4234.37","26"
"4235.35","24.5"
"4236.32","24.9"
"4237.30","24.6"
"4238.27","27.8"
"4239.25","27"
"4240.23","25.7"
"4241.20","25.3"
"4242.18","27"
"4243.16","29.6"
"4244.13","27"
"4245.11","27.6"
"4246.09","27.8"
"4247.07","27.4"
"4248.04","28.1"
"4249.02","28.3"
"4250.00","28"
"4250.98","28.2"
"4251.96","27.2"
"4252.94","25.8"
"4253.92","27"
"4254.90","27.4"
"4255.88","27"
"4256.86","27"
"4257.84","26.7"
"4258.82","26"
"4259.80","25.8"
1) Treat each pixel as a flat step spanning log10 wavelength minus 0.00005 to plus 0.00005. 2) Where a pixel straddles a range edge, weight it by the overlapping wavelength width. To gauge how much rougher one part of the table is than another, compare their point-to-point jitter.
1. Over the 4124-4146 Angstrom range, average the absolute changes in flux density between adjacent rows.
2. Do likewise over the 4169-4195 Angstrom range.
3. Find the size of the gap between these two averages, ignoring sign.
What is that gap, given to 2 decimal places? 0.15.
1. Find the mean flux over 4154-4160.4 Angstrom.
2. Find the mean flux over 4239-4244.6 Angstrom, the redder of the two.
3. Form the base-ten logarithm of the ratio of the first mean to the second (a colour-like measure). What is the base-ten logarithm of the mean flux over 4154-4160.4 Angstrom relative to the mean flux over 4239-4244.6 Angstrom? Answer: -0.030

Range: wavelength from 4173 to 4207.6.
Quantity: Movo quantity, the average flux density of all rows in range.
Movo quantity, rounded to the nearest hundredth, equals 25.21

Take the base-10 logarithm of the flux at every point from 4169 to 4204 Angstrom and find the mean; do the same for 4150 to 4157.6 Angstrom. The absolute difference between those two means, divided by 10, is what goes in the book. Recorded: 0.0010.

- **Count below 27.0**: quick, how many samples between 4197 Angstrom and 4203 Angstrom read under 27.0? 6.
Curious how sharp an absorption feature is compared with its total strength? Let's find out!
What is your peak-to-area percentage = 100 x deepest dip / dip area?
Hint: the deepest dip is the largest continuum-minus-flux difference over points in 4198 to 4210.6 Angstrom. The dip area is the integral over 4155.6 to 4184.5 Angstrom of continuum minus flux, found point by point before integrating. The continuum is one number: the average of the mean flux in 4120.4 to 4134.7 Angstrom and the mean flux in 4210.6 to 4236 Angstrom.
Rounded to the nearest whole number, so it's 61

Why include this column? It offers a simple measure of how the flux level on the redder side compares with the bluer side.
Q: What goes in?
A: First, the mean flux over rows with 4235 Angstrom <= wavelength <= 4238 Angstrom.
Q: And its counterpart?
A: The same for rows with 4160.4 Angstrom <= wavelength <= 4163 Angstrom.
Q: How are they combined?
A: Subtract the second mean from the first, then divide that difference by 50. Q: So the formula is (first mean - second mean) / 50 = -0.04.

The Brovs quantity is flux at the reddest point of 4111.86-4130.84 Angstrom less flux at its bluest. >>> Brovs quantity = -2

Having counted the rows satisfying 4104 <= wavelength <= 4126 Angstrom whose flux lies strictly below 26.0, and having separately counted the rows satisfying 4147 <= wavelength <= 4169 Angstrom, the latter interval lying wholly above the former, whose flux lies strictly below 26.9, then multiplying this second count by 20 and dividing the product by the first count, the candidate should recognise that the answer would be 29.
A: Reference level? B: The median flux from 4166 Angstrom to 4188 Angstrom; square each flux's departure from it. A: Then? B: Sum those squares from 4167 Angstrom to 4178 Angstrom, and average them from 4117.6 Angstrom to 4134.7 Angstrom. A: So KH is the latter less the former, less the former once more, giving -86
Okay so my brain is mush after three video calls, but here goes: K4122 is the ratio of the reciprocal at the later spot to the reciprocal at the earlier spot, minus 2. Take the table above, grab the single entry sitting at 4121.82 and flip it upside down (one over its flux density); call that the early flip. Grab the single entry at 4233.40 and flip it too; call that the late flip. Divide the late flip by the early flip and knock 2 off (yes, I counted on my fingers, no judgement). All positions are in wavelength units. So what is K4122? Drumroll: -1.10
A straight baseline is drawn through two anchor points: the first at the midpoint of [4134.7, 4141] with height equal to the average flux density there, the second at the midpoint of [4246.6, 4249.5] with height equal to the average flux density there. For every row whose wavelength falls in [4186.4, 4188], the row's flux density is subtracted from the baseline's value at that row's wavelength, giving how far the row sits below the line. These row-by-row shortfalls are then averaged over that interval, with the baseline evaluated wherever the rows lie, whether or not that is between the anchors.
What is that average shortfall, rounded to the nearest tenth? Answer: 0.4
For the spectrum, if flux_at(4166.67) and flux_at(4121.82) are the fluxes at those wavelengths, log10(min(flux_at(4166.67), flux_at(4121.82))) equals 1.39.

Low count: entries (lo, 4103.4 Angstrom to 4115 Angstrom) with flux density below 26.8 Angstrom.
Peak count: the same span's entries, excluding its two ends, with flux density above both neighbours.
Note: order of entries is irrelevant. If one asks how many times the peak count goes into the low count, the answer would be 4.0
